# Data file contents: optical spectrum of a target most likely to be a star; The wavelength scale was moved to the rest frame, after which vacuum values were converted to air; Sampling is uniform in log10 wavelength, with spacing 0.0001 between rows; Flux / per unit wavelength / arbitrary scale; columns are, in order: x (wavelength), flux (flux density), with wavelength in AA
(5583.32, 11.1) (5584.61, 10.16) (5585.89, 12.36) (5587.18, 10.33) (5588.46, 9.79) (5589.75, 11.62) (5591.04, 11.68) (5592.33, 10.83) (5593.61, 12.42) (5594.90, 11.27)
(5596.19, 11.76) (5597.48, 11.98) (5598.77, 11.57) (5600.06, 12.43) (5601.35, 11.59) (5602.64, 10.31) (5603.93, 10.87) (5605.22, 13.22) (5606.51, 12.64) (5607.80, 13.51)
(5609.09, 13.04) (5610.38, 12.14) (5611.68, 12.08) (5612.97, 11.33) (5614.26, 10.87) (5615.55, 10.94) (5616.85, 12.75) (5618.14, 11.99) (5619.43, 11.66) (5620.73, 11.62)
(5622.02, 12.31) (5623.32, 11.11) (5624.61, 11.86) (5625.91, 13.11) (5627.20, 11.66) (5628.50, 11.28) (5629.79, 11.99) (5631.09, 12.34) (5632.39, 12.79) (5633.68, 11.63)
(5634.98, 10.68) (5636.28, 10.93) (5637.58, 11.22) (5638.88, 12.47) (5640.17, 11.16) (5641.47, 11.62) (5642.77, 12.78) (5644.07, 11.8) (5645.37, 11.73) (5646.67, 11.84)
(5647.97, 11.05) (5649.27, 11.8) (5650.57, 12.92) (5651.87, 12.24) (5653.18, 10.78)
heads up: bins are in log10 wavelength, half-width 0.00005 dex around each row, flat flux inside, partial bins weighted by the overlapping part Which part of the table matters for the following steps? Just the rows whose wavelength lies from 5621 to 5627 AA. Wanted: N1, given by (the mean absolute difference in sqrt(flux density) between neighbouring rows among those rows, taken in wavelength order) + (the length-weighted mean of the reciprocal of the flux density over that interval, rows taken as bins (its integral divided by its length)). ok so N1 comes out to 0.238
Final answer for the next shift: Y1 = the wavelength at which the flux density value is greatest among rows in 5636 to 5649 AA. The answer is 5642.77 AA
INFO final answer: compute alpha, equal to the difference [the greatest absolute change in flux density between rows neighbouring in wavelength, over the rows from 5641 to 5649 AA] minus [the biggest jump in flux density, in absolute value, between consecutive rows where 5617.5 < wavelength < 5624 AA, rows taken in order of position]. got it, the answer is 0.0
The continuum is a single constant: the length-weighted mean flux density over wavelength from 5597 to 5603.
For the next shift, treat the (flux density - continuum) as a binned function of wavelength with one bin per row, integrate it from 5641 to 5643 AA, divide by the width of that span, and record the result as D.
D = 0.5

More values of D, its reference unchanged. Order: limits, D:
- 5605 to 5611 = 1.3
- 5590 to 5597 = 0.0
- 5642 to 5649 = 0.2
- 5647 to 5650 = -0.1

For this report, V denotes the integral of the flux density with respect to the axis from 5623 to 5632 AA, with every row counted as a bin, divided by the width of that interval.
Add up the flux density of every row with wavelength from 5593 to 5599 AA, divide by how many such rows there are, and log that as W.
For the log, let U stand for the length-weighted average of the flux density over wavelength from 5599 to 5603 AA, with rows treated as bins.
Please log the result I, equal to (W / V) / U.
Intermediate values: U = 11.5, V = 12.0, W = 11.8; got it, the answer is 0.086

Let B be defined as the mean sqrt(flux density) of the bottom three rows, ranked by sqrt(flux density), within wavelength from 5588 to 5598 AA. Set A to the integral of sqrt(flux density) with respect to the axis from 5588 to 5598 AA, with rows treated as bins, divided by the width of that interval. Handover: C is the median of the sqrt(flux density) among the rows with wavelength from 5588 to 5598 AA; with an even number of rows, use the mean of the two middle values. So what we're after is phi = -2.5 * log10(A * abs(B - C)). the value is 0.7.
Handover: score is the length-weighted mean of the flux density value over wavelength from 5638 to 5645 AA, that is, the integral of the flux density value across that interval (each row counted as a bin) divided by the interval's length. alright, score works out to 11.9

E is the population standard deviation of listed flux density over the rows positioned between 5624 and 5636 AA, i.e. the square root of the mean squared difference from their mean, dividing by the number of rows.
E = 0.70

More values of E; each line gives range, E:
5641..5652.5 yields 0.55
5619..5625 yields 0.39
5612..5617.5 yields 0.76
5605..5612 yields 0.53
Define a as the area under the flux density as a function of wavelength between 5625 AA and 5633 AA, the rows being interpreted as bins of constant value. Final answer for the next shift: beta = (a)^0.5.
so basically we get 9.87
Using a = 97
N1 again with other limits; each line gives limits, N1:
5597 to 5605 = 0.204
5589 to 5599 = 0.186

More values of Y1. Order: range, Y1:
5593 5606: 5605.22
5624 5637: 5625.91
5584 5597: 5593.61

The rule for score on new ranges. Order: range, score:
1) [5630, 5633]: 12.4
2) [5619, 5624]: 11.7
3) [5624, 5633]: 12.1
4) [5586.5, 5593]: 10.9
